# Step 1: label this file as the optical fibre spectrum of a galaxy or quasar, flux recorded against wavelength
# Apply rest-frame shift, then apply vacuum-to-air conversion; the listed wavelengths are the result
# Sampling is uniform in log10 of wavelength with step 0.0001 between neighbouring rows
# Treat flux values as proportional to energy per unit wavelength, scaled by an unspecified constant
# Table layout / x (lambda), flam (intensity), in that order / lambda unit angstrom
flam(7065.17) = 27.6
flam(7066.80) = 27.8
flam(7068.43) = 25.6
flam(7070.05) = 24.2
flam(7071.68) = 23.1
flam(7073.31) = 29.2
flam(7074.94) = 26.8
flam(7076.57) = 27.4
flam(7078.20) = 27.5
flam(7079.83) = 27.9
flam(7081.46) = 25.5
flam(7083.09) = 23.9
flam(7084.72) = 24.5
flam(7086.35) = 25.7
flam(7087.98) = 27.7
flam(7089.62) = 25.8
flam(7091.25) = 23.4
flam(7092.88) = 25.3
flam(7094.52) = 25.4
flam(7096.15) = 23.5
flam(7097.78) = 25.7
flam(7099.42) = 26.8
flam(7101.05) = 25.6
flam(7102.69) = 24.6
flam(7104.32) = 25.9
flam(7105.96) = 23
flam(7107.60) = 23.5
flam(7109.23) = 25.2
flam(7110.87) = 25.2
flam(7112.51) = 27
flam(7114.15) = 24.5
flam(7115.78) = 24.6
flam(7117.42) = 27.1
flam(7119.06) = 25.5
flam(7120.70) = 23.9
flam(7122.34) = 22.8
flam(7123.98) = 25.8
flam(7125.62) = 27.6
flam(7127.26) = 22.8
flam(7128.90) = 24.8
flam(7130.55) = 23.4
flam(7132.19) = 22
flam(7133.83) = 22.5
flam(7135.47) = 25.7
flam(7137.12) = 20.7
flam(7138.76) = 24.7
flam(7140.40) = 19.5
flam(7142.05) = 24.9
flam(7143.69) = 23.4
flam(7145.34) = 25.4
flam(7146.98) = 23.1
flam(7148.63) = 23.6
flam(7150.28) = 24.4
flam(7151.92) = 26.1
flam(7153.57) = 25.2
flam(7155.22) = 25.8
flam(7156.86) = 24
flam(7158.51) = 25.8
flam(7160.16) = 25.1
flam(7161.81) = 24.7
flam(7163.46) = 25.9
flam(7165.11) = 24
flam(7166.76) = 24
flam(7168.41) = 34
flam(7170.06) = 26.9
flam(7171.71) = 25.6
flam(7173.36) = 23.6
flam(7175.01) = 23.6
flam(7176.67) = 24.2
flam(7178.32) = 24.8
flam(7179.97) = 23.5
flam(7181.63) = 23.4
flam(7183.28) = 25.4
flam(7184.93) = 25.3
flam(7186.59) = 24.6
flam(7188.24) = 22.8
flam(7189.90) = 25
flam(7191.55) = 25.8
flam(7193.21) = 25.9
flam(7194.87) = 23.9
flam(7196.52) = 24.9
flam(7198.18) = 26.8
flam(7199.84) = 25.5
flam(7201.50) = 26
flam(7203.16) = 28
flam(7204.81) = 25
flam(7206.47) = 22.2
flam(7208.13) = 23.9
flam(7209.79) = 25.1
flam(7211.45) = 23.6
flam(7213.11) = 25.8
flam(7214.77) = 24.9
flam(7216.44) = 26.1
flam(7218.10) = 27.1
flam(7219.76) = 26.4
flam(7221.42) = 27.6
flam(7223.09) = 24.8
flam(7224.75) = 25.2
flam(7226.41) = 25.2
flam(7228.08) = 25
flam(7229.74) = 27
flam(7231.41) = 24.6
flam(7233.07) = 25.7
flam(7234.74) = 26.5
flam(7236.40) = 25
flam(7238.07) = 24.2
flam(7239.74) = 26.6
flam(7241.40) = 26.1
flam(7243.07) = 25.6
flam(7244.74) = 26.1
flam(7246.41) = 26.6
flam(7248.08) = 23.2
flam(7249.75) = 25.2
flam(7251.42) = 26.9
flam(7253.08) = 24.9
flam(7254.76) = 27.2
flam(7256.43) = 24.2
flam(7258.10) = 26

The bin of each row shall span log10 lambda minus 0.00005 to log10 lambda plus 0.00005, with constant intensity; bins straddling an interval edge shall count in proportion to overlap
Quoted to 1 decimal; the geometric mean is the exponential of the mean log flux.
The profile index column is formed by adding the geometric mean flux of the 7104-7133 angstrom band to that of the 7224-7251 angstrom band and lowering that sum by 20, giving 30.1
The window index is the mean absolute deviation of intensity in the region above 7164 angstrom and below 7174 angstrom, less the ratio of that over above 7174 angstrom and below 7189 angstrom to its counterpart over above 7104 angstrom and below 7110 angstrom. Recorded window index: 2.1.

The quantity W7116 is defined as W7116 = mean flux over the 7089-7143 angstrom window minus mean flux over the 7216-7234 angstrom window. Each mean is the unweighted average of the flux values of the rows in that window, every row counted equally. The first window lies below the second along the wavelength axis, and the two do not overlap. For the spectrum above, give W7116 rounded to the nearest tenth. -1.4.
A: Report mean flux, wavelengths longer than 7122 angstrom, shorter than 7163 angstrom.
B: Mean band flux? 24.2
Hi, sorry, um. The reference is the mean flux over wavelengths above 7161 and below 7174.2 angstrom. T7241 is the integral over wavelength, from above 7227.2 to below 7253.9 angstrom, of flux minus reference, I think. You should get -14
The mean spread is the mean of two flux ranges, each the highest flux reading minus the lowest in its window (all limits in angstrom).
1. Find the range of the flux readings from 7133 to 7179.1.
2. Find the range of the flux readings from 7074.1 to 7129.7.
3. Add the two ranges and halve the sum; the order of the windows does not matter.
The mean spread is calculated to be 9.8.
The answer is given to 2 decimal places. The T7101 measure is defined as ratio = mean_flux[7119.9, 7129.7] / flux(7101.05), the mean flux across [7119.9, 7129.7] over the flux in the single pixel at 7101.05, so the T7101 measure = 0.96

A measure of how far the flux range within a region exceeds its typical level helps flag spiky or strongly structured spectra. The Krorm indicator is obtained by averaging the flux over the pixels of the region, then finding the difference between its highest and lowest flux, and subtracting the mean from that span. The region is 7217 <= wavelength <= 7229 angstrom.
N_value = -23.1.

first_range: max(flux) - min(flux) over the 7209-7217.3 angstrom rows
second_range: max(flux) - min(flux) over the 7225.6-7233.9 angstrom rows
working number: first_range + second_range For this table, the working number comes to 4.9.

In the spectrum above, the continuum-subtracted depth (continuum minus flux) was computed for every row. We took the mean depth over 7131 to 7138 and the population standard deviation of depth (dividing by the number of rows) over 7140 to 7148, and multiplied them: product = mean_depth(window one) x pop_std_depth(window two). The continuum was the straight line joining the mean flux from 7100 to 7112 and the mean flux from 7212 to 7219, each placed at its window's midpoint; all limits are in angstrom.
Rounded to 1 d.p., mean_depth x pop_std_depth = 4.8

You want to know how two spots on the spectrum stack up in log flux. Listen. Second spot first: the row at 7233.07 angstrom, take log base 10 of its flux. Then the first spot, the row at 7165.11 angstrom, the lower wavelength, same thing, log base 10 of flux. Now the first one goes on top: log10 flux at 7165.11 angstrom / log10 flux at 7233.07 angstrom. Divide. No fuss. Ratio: 0.979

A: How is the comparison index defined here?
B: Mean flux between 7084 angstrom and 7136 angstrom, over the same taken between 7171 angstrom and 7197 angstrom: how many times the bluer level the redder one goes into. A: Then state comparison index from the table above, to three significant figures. 1.02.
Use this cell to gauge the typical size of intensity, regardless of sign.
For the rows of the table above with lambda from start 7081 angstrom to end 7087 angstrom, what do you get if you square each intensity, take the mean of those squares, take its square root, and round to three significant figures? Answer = 24.9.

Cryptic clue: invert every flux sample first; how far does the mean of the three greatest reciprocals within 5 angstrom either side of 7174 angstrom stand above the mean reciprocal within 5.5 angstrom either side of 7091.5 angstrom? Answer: 0.002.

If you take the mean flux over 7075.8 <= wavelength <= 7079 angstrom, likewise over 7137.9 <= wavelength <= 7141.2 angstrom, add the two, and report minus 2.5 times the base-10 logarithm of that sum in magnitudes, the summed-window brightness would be -4.24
